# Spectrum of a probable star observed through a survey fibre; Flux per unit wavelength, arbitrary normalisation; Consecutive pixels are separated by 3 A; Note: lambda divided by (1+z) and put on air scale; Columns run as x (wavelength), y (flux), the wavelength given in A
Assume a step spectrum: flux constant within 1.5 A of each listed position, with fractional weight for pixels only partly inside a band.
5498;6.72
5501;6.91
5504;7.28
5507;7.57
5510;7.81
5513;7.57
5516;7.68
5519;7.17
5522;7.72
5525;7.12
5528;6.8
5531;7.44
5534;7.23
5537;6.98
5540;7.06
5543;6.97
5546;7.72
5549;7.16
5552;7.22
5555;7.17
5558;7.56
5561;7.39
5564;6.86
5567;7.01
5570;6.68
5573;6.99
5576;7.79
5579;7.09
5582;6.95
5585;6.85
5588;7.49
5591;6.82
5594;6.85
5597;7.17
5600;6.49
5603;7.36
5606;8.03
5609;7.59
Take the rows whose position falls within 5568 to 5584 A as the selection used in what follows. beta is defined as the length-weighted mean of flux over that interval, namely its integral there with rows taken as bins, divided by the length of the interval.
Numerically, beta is 7.09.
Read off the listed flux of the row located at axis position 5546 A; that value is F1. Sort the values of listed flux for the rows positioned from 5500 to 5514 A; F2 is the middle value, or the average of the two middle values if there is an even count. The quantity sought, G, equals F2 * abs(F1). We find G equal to 58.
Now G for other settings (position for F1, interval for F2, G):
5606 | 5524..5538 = 57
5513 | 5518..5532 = 54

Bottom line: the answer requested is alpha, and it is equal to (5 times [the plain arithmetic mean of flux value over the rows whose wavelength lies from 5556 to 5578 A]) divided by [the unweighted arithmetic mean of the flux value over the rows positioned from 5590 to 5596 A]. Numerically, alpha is 5.3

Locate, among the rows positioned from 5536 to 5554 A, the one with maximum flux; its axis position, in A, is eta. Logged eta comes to 5546 A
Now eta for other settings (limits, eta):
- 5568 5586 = 5576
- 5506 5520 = 5510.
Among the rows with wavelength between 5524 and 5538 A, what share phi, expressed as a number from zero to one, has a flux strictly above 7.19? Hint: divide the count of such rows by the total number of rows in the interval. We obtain 0.4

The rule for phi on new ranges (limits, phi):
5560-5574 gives 0.2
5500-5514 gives 0.8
